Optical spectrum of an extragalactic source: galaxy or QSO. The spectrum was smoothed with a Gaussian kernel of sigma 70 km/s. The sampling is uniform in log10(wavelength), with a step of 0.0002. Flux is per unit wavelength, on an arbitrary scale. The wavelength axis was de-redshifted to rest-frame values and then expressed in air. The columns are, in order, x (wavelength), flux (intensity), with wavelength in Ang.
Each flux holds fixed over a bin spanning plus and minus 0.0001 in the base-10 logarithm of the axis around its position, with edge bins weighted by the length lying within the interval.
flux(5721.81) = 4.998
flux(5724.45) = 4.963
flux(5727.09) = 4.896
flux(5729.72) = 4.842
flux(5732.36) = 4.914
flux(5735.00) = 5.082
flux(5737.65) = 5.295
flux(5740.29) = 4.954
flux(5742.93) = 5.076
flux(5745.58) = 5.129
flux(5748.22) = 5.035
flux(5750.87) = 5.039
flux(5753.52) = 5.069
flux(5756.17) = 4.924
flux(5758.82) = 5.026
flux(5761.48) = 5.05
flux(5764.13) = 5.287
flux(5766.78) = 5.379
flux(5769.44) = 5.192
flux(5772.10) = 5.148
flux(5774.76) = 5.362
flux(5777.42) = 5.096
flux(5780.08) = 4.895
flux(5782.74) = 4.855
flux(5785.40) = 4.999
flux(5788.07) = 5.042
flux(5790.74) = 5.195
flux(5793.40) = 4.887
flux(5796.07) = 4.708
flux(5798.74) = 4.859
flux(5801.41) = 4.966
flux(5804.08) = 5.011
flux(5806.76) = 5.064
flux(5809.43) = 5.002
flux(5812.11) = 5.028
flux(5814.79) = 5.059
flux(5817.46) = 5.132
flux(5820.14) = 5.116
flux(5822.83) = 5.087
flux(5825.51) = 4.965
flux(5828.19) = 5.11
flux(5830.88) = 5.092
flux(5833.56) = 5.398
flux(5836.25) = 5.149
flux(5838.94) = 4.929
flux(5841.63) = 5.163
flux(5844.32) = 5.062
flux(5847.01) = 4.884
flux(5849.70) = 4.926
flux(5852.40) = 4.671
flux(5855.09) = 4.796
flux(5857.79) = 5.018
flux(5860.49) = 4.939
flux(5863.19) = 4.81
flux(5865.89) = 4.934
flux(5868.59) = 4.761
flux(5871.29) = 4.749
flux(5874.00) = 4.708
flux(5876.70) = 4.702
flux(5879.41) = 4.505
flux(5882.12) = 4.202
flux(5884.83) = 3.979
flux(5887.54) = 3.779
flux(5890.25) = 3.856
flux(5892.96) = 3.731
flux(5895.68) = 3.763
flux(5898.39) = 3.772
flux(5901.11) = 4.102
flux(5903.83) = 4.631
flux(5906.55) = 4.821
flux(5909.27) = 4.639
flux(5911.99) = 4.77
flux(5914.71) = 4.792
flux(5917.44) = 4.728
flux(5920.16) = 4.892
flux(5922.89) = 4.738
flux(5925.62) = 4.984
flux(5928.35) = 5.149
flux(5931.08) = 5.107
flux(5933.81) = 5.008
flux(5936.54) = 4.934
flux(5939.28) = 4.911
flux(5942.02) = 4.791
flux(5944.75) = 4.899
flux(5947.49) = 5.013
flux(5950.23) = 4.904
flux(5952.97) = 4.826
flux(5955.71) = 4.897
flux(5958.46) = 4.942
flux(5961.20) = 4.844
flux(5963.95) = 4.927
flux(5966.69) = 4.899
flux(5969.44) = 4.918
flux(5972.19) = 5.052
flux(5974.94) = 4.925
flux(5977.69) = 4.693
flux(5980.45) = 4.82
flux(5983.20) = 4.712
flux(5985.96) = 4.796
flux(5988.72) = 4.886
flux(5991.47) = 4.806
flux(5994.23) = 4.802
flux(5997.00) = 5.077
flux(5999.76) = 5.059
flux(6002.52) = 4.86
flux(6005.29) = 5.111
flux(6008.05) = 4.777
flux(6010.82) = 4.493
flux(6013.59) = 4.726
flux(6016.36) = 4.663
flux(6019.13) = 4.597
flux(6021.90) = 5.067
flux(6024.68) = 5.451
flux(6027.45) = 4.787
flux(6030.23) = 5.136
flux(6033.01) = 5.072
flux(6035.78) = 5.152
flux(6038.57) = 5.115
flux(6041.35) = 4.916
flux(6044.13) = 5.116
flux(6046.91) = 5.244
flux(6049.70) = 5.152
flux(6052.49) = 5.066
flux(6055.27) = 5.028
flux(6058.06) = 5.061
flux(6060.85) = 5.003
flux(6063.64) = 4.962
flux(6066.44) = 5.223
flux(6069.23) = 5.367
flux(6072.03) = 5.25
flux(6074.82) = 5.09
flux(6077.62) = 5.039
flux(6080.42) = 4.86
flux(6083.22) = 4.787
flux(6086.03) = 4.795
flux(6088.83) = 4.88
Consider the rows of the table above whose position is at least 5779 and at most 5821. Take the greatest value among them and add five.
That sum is 10.2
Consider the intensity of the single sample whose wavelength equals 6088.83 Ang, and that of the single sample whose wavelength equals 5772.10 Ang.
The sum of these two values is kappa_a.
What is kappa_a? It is 10.0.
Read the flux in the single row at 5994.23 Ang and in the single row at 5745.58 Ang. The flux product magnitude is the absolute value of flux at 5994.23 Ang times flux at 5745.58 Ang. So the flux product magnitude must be 24.6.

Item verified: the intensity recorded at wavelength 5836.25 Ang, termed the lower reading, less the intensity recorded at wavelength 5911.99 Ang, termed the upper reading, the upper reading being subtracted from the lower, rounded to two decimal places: 0.38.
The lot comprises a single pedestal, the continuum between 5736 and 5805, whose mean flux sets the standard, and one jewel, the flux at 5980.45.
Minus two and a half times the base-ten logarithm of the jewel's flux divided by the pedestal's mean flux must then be 0.052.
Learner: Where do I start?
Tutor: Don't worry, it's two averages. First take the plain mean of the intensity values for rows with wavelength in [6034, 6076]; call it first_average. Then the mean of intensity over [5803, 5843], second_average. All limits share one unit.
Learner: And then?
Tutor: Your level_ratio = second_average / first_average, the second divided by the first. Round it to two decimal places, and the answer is 0.99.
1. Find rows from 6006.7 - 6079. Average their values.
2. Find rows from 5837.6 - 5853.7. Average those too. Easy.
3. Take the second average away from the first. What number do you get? 0.1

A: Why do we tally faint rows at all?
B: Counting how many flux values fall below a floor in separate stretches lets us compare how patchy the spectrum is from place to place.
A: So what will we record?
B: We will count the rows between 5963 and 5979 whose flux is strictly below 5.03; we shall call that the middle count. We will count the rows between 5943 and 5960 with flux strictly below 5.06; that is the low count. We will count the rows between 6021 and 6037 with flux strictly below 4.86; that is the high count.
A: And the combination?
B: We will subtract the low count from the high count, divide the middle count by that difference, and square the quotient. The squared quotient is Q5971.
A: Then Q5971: 1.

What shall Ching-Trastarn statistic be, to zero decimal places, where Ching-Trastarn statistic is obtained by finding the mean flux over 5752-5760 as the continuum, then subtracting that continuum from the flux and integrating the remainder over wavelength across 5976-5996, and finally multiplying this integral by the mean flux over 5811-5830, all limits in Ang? -21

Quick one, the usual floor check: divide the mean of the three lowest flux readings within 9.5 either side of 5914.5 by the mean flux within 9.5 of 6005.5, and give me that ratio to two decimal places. 0.97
